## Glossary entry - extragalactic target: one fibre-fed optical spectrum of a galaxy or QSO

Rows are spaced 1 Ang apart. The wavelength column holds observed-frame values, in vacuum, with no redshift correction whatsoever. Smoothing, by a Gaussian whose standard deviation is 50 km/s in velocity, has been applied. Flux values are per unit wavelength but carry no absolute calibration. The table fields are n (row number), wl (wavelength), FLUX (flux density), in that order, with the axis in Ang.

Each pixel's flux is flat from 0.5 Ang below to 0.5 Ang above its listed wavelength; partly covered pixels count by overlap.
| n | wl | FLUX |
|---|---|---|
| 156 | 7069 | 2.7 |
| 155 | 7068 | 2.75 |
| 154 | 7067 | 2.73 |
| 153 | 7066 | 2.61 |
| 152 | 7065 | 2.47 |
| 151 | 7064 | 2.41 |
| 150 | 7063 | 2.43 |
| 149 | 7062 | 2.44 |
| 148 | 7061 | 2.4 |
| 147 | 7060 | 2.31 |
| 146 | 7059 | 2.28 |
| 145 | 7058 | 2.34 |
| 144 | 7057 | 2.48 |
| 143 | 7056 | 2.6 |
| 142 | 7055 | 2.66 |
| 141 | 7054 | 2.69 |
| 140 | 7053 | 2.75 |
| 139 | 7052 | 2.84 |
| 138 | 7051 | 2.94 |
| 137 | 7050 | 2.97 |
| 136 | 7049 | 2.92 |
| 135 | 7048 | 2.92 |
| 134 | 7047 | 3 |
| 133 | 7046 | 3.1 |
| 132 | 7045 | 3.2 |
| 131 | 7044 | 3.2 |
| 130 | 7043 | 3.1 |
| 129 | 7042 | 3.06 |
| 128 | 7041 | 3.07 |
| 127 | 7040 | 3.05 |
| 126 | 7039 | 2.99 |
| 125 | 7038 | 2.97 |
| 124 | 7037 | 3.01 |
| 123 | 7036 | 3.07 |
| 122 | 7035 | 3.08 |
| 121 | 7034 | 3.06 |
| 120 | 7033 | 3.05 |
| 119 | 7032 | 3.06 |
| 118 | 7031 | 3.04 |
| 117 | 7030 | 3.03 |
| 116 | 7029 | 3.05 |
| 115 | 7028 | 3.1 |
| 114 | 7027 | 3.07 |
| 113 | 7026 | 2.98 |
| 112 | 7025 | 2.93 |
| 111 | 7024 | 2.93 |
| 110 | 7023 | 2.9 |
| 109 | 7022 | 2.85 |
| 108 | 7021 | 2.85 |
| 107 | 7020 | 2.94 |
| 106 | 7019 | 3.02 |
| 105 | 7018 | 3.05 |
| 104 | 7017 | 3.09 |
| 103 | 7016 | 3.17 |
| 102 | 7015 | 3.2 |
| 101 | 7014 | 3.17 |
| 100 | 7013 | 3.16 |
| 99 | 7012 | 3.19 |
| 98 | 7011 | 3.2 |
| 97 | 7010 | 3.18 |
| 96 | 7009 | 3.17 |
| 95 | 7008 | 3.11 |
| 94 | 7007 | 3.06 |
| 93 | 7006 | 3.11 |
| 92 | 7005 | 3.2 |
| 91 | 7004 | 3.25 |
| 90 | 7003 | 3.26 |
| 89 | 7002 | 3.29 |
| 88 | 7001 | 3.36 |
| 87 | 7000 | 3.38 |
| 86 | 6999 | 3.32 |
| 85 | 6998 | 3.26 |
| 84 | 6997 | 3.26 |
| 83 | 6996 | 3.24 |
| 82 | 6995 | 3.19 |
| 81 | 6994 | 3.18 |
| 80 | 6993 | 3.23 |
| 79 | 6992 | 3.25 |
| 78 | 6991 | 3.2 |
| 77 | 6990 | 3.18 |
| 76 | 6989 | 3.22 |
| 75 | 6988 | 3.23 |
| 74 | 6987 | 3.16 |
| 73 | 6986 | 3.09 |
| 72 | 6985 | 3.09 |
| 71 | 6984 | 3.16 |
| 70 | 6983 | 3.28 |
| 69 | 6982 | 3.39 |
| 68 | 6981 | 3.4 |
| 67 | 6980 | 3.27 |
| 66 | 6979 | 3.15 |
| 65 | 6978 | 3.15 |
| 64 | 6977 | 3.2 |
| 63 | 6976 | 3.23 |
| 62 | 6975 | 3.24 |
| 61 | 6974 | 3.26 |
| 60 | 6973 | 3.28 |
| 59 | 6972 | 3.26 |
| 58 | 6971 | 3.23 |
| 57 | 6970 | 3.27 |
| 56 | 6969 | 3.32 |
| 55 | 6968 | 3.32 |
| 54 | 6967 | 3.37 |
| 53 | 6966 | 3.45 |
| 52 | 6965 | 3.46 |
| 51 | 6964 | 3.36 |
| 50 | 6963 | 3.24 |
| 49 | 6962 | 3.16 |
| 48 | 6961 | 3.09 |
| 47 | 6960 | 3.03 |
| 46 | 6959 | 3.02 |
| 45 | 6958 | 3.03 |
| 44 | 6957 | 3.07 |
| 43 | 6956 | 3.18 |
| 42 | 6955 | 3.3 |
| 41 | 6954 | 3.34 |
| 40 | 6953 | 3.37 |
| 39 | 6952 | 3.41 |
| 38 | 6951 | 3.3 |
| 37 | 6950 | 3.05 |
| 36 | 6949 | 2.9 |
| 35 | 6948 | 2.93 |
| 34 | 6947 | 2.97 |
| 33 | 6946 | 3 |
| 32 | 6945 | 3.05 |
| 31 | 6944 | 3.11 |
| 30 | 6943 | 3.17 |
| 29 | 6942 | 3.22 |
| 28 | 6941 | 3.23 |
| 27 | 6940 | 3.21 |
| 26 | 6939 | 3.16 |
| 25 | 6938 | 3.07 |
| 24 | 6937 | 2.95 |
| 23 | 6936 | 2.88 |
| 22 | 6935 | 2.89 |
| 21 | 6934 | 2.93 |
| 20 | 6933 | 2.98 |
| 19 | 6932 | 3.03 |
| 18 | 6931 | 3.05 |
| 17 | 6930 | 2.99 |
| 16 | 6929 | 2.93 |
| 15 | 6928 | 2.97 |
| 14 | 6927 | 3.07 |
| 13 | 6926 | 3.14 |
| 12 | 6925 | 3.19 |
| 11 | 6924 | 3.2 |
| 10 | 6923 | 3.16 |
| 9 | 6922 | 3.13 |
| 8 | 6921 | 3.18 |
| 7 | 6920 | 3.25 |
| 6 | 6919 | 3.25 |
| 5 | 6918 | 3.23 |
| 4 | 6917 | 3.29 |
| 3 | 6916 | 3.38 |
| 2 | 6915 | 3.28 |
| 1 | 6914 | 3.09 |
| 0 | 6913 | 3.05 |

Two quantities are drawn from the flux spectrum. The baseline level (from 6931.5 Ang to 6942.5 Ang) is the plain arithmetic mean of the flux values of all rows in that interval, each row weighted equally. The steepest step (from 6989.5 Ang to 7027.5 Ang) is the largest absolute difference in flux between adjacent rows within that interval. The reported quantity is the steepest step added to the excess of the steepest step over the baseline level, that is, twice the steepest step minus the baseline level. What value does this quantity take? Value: -2.87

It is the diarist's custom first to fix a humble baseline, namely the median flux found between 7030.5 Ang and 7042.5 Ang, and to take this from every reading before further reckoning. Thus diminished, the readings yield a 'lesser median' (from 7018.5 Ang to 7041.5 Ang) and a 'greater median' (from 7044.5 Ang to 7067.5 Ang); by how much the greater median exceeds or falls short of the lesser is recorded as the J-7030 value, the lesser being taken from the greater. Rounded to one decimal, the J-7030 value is -0.4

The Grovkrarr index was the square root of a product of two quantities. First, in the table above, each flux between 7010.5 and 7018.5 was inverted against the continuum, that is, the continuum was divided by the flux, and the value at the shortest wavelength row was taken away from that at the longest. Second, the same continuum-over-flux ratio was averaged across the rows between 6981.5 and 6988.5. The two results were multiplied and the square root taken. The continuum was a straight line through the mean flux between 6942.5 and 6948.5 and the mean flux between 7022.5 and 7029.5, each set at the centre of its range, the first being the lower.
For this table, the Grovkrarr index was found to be 0.206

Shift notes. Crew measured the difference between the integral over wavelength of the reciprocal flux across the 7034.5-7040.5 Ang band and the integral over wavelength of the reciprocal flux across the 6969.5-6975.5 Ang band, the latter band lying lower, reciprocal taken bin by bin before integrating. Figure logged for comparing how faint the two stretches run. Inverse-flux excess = 0.14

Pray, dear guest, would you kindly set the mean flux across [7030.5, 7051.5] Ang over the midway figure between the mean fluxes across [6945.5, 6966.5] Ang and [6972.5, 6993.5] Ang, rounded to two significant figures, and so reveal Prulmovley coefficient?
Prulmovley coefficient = 0.95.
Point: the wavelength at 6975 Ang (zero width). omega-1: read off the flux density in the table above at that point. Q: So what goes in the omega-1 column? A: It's 3.24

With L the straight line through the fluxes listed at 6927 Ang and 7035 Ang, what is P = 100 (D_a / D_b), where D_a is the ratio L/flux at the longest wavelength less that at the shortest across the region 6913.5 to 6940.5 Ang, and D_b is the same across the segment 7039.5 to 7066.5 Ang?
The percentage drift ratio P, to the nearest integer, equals -21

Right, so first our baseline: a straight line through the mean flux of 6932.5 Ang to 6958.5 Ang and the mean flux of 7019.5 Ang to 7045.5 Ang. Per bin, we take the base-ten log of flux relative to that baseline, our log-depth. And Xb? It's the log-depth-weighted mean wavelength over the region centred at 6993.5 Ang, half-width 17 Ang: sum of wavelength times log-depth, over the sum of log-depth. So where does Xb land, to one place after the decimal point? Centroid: 6993.6 Ang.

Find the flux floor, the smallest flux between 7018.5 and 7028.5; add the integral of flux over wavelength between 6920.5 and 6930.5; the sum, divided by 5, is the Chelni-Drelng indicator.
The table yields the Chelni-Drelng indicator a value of 6.76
